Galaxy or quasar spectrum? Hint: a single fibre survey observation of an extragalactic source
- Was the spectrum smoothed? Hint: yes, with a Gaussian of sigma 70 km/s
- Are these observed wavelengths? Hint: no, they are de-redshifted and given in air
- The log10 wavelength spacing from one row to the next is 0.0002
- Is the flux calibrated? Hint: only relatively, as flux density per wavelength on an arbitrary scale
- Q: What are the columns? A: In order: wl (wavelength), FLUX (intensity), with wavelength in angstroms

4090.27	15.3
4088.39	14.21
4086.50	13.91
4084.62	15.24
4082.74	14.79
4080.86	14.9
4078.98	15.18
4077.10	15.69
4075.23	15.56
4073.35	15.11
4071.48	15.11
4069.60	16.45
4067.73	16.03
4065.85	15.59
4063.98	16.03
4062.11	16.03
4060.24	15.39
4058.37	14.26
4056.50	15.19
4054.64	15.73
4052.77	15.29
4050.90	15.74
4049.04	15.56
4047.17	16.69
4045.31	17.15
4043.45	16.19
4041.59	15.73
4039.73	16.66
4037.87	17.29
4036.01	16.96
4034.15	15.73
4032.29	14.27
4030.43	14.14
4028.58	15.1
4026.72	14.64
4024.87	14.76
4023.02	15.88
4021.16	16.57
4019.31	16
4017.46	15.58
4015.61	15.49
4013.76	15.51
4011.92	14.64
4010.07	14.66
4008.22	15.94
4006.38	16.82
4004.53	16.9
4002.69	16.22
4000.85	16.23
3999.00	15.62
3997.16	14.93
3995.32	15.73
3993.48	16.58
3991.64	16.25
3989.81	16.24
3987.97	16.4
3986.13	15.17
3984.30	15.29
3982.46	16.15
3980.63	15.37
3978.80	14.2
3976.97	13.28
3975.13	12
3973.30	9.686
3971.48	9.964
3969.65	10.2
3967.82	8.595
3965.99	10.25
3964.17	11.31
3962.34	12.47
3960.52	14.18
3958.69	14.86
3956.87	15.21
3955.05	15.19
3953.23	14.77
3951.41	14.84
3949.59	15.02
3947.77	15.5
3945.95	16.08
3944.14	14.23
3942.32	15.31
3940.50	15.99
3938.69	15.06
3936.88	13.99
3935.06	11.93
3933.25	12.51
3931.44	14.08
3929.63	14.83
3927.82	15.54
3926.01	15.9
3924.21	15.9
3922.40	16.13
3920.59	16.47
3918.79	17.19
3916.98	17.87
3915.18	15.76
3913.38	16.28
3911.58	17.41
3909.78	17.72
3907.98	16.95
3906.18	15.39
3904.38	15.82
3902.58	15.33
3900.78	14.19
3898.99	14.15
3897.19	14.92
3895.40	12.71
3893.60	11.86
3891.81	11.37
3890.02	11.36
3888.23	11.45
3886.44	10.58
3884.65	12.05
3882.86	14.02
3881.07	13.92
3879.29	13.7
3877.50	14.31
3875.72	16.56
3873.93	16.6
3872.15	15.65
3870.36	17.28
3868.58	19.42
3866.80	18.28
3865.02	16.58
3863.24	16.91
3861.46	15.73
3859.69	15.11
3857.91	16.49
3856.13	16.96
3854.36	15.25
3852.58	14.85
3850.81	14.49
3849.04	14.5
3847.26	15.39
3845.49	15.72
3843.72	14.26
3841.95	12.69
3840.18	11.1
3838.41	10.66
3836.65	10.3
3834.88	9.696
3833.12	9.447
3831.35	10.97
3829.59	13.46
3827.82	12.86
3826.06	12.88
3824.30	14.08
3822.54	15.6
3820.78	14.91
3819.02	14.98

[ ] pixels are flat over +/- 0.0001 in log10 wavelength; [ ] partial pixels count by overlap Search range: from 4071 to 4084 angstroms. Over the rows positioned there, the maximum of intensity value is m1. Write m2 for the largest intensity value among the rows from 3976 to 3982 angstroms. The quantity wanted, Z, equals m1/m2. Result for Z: 1.02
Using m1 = 15.69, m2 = 15.37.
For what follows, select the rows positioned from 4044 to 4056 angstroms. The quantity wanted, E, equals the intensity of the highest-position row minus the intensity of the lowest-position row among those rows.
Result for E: -1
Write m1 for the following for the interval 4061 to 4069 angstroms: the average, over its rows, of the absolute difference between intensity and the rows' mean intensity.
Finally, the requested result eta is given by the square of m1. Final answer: 0.0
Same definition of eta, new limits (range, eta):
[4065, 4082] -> 0.2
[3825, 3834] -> 1.9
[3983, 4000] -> 0.3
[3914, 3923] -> 0.5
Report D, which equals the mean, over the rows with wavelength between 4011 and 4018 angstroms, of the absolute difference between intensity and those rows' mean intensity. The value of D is 0.3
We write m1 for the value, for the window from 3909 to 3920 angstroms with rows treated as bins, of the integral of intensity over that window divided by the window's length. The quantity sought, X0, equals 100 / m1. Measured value 5.87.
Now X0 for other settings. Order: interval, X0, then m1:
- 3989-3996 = 6.16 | 16.2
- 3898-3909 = 6.53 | 15.3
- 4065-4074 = 6.38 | 15.7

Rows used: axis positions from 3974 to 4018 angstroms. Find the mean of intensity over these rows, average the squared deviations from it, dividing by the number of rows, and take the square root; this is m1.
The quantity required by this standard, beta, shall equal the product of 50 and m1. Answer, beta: 55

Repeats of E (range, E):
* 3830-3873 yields 5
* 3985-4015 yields 0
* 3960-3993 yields 2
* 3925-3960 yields -1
